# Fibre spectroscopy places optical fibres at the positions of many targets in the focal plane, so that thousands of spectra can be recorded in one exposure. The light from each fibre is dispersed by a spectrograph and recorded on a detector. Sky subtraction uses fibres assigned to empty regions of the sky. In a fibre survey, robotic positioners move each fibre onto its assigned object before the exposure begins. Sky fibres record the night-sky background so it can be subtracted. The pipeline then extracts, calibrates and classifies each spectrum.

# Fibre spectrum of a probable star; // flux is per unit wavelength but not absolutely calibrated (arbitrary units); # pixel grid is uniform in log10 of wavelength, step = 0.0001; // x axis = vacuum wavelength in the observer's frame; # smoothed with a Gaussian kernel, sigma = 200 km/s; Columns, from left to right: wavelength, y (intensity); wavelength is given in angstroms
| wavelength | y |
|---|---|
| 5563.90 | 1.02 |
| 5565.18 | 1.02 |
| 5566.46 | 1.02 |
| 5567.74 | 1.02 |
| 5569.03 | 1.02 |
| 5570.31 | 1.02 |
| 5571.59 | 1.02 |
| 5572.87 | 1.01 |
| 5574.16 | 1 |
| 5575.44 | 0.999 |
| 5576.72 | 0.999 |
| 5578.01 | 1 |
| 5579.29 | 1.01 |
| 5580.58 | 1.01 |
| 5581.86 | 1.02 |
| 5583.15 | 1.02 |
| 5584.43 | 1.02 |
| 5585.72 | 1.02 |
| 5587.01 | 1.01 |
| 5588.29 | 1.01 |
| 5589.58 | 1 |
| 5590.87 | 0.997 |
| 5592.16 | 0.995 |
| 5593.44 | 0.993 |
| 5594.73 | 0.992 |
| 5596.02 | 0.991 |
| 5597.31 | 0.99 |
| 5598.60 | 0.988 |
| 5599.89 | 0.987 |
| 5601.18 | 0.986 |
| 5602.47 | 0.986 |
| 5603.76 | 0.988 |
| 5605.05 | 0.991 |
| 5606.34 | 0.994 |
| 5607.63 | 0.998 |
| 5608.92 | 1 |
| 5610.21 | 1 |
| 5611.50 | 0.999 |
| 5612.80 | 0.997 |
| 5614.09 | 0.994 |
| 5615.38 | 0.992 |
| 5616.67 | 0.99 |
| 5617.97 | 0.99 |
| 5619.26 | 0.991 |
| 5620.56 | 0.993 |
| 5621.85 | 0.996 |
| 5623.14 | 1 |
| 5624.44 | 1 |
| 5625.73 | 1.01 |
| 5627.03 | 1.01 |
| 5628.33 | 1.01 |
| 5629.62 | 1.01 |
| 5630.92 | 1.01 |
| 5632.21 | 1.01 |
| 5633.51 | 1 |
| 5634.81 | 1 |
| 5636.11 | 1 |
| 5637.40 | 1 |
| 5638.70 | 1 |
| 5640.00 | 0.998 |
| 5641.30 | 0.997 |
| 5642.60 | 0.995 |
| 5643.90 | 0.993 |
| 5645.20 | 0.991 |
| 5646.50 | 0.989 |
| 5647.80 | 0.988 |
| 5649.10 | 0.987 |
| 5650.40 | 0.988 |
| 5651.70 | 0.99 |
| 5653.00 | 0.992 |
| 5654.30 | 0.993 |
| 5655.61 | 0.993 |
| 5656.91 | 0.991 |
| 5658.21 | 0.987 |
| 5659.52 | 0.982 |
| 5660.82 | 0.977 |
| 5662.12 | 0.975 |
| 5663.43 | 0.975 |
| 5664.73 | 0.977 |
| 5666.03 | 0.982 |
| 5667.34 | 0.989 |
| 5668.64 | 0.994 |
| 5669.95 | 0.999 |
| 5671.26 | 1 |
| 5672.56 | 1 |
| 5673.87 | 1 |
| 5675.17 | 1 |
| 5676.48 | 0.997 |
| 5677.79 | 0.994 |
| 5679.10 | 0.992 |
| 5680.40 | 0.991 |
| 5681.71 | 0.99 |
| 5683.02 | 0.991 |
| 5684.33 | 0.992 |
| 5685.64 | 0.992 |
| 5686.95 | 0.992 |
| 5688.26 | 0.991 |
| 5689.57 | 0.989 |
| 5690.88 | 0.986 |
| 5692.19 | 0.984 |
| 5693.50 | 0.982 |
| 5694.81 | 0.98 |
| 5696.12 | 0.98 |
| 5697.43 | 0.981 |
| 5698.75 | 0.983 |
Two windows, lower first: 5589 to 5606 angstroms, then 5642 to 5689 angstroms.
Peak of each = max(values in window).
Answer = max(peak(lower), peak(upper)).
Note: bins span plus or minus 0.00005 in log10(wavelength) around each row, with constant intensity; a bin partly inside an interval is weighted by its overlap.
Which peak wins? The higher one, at 1.00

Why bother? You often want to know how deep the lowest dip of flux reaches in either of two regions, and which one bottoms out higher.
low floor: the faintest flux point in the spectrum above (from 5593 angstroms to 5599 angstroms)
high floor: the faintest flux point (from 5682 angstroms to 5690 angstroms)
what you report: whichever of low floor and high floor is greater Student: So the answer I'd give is 0.99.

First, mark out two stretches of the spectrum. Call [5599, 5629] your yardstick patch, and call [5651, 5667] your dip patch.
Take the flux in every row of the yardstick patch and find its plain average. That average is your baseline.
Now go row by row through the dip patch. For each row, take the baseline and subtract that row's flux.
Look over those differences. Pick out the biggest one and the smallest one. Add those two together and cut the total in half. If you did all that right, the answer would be 0.012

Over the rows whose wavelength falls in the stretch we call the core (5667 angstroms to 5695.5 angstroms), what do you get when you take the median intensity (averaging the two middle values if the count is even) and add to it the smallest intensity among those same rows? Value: 1.972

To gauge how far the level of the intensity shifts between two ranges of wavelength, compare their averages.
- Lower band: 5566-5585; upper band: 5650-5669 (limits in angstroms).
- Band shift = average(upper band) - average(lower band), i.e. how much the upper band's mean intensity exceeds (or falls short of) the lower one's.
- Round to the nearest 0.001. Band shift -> -0.027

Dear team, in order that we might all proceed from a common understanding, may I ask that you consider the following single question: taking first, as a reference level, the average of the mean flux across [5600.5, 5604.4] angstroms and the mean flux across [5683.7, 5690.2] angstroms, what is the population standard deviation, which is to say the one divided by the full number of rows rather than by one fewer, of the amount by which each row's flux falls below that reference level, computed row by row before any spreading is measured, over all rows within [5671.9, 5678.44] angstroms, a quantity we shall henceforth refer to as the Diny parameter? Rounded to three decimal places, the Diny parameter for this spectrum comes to 0.002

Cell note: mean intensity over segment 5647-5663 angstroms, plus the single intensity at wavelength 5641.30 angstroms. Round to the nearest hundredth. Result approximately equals 1.98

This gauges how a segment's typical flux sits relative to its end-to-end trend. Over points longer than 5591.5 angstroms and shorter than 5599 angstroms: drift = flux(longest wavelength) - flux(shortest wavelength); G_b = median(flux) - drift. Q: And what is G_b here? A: 1.00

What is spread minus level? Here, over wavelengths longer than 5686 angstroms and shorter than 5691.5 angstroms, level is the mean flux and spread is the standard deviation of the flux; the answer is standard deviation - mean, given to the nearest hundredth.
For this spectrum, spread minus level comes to -0.99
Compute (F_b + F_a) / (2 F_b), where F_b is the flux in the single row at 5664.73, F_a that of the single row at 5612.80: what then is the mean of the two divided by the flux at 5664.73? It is 1.01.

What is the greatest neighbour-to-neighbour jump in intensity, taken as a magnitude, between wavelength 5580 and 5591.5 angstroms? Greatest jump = 0.0100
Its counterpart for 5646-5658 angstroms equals 0.0020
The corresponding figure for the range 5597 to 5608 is 0.0040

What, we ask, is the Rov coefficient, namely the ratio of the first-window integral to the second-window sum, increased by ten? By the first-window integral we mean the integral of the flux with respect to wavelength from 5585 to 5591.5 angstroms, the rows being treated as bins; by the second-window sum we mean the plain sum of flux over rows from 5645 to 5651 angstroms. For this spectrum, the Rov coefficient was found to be 11.3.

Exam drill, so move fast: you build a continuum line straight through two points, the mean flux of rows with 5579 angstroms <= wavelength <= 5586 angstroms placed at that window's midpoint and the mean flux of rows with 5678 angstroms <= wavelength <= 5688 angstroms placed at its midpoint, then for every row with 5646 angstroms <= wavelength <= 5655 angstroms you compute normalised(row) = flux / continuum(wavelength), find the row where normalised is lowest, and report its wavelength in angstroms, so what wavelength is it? 5649.10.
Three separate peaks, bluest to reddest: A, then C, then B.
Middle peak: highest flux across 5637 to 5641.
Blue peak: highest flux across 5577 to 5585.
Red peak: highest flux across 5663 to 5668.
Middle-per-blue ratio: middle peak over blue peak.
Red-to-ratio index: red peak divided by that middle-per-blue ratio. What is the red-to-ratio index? 1.009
